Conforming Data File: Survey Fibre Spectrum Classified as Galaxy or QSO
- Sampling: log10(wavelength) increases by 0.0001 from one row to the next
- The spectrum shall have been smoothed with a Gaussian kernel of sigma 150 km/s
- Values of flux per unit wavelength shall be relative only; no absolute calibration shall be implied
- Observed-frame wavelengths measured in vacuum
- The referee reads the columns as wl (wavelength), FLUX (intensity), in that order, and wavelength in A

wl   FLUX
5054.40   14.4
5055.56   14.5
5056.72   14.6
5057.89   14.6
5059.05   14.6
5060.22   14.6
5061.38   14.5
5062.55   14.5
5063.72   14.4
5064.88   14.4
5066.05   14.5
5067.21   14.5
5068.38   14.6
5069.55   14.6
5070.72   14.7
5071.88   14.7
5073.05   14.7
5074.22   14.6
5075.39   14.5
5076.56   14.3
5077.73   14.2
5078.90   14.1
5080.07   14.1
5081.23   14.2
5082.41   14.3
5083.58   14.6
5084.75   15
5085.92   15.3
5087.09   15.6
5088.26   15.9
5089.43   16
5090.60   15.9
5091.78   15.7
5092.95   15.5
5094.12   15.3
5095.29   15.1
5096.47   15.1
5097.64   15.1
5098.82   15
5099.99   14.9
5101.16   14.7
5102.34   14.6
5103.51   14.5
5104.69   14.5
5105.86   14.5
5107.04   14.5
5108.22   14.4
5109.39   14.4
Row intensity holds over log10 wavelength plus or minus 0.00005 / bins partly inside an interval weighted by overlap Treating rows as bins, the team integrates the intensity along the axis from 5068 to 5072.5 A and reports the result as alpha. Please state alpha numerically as 66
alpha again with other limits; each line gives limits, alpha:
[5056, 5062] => 87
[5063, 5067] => 58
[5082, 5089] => 106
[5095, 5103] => 119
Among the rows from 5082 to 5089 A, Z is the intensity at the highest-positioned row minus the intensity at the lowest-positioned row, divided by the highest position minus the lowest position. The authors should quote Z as 0.27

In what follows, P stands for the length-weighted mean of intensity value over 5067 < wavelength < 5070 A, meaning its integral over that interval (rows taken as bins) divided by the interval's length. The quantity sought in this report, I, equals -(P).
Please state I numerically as -14.5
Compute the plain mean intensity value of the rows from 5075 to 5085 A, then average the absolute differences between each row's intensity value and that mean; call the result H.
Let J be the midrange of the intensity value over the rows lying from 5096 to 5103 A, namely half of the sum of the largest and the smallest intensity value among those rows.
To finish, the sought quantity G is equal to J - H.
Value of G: 14.63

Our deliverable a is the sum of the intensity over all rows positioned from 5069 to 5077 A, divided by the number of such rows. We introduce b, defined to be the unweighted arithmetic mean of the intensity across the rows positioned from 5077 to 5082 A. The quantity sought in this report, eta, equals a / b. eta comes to 1.03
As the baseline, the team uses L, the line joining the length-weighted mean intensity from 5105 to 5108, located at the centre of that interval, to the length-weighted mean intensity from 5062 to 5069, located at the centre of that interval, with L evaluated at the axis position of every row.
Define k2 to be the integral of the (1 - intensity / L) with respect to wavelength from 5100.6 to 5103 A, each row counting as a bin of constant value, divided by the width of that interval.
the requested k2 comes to -0.01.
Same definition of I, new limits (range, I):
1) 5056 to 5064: -14.5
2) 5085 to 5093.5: -15.7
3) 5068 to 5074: -14.7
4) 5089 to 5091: -16.0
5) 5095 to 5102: -15.0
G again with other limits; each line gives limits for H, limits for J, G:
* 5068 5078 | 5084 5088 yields 15.16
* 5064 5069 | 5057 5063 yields 14.50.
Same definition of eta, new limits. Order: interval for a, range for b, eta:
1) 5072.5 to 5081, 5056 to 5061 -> 0.98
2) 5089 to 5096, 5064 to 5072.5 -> 1.07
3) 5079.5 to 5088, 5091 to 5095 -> 0.95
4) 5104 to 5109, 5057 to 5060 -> 0.99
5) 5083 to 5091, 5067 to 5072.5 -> 1.06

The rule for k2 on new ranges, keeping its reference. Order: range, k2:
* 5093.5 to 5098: -0.05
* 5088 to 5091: -0.10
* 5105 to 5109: 0.00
